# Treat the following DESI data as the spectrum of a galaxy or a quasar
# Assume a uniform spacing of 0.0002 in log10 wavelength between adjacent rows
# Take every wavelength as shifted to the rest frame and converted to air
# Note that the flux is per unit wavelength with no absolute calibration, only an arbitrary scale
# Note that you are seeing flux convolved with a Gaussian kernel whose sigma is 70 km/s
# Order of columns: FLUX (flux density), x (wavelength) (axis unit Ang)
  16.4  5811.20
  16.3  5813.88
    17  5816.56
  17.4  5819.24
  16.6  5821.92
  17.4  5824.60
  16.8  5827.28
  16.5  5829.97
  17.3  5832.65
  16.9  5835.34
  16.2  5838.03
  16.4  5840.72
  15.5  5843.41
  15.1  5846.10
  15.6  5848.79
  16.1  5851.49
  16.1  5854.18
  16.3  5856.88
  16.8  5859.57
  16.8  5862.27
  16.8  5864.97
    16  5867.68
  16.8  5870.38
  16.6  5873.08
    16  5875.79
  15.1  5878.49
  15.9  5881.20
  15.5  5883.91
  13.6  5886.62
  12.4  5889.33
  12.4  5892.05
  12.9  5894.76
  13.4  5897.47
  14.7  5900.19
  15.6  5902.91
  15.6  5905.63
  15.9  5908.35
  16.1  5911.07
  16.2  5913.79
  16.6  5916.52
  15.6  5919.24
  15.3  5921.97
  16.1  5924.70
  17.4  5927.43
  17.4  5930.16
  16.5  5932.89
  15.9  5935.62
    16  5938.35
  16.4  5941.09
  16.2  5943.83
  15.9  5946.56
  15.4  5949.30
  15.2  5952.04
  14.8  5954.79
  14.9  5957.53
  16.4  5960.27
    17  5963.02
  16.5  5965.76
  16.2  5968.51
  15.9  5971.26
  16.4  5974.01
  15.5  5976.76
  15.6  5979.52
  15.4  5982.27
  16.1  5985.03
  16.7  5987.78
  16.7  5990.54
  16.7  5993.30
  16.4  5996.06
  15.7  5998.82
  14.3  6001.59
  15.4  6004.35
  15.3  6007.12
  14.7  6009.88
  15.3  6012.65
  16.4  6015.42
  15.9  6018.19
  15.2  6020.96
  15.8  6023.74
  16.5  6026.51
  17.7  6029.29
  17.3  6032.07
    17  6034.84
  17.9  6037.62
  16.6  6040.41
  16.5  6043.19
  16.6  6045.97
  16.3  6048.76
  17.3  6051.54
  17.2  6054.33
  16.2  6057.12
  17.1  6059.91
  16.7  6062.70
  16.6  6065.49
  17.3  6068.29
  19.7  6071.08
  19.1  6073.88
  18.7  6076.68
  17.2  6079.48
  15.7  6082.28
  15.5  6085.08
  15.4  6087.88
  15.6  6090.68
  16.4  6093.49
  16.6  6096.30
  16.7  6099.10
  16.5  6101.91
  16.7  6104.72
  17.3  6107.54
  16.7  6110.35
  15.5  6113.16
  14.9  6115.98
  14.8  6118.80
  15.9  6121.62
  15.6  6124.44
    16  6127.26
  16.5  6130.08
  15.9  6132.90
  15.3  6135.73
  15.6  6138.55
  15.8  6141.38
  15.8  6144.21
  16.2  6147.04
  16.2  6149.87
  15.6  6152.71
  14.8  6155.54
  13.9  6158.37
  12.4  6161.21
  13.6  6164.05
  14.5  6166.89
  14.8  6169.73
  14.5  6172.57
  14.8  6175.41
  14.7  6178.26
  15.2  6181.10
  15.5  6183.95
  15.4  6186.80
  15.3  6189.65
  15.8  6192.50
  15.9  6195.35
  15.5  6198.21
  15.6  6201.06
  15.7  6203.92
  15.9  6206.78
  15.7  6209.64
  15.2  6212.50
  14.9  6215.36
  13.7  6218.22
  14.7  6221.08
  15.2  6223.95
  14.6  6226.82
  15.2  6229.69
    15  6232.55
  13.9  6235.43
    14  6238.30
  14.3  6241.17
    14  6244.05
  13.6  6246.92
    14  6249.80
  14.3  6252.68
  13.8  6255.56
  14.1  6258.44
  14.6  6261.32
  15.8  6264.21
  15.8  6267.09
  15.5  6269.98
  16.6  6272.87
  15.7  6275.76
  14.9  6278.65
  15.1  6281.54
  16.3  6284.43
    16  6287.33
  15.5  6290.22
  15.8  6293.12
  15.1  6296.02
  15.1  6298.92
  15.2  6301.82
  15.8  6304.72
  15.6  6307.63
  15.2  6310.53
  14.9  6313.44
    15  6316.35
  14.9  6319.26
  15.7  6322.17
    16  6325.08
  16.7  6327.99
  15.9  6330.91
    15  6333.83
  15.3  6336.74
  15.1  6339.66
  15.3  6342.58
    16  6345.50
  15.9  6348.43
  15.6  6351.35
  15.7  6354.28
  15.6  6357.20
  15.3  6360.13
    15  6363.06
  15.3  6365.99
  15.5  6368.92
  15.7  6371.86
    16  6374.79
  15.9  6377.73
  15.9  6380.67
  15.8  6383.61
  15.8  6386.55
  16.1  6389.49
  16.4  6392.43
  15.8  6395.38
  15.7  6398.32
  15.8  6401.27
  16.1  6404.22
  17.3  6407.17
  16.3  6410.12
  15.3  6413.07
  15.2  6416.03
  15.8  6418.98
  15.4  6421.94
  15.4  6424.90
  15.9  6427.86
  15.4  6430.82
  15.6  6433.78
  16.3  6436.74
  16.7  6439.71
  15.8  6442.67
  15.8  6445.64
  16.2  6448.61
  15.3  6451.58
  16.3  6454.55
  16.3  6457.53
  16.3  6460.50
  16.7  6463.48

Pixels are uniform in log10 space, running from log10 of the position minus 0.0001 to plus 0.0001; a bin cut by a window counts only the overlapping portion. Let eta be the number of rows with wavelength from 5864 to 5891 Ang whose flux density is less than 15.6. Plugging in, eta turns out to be 4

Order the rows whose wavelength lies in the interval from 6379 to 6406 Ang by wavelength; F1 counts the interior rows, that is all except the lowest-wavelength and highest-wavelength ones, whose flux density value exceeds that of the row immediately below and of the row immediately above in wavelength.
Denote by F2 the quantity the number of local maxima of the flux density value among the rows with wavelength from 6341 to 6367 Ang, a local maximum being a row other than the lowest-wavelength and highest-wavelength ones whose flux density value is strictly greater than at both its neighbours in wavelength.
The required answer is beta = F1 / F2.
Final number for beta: 0.5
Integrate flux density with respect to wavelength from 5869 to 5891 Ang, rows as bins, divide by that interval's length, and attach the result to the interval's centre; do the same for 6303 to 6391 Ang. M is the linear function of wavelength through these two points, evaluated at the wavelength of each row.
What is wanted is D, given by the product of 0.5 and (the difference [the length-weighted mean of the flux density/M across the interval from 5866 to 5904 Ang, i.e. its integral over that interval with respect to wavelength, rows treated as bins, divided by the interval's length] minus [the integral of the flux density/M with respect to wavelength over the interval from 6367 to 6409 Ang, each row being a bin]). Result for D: -21.0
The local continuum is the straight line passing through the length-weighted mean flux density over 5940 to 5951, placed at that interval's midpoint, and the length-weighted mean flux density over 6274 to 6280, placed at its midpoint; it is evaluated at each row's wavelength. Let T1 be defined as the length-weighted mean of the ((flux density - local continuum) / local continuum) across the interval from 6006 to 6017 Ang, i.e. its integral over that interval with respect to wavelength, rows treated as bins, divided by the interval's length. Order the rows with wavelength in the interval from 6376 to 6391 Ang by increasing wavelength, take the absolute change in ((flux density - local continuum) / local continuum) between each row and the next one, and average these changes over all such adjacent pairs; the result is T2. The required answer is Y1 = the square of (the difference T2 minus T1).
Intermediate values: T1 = -0.03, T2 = 0.007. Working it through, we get 0.0010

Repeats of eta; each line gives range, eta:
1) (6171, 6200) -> 8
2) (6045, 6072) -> 0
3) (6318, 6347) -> 5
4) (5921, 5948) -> 1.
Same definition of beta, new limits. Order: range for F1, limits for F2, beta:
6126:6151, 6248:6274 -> 1.0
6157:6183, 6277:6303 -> 1.0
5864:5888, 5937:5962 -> 2.0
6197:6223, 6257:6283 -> 1.0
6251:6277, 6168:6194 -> 0.5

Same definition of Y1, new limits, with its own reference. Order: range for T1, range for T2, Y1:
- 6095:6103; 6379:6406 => 0.0019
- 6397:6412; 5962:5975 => 0.0021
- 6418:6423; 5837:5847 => 0.0000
